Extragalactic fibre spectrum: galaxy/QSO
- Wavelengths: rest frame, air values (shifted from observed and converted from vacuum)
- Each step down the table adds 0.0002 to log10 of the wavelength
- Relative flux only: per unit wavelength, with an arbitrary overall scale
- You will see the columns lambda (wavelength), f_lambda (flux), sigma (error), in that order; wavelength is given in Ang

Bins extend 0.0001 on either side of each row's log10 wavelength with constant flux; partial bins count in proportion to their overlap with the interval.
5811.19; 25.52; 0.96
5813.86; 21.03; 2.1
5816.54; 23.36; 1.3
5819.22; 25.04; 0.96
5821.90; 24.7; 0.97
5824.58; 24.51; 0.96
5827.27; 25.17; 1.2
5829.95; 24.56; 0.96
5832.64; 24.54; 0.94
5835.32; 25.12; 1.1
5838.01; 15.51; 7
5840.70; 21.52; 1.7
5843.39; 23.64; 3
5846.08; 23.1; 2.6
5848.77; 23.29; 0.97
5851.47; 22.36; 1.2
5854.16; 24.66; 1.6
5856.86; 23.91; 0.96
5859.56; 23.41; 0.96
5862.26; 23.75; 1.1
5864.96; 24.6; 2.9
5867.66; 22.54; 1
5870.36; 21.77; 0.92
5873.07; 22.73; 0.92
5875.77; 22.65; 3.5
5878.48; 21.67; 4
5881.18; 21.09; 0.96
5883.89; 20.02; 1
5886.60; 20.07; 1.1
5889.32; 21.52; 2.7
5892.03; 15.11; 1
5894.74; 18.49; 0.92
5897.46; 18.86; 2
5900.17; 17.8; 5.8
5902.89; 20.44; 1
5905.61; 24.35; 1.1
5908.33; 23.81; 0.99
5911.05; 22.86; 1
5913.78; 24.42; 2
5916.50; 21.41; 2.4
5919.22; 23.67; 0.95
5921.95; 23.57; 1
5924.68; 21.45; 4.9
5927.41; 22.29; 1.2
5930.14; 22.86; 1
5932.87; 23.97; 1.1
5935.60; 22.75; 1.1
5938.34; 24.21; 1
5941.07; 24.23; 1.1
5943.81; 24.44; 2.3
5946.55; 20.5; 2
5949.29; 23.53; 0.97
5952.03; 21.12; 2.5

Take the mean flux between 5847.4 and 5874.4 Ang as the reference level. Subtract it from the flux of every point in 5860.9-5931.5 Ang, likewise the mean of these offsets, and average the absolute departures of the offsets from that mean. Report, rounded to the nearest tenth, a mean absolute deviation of 1.7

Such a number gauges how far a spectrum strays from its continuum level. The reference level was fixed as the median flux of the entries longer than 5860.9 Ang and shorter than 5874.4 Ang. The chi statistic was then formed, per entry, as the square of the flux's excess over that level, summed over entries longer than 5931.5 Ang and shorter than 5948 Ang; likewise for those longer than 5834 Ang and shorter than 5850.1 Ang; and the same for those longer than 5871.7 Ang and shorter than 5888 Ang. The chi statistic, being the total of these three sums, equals 93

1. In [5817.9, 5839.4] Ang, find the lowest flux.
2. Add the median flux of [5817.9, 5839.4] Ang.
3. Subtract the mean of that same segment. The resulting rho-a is 16.5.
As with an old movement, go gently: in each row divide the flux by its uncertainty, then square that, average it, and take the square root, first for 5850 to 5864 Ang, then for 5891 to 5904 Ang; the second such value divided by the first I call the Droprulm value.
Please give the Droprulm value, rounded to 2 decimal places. 0.71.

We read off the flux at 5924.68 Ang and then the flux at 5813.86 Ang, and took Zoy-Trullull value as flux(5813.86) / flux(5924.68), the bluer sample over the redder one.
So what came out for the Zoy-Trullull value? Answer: 0.98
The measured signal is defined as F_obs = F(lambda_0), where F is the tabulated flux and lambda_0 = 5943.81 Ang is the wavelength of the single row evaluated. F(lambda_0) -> 24.44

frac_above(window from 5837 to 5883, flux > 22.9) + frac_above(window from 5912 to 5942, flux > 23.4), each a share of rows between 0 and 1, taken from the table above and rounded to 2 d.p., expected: 1.02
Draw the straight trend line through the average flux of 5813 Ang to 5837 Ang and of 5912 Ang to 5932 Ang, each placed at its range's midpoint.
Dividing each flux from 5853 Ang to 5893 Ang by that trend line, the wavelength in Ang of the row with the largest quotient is 5864.96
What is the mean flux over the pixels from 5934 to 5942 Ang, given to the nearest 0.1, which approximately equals 23.7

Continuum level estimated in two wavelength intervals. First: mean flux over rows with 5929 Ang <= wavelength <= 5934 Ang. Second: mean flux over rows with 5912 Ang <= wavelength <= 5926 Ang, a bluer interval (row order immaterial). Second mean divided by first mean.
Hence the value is 0.98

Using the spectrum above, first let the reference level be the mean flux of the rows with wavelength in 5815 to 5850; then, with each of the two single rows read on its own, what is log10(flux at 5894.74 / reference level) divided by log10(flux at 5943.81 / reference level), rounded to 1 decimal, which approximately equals -5.3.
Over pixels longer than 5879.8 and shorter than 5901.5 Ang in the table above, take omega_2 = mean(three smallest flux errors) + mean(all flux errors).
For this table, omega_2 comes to 2.89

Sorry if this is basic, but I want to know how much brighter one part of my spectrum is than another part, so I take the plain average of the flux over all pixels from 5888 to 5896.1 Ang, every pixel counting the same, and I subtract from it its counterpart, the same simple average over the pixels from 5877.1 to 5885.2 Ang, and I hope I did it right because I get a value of -2.6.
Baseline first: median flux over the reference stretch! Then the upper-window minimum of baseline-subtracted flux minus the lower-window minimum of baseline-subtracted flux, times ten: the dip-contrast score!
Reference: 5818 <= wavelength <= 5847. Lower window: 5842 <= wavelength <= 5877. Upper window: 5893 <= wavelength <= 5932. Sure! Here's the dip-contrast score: -40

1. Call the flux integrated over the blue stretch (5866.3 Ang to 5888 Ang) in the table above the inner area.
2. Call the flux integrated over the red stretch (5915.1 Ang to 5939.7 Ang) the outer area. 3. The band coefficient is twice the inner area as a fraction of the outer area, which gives 1.7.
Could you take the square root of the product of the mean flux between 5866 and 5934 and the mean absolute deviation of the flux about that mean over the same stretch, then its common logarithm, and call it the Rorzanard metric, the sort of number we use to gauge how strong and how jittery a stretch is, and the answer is 0.78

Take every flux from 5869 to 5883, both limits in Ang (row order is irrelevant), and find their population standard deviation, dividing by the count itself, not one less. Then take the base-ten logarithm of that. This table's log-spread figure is -0.21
